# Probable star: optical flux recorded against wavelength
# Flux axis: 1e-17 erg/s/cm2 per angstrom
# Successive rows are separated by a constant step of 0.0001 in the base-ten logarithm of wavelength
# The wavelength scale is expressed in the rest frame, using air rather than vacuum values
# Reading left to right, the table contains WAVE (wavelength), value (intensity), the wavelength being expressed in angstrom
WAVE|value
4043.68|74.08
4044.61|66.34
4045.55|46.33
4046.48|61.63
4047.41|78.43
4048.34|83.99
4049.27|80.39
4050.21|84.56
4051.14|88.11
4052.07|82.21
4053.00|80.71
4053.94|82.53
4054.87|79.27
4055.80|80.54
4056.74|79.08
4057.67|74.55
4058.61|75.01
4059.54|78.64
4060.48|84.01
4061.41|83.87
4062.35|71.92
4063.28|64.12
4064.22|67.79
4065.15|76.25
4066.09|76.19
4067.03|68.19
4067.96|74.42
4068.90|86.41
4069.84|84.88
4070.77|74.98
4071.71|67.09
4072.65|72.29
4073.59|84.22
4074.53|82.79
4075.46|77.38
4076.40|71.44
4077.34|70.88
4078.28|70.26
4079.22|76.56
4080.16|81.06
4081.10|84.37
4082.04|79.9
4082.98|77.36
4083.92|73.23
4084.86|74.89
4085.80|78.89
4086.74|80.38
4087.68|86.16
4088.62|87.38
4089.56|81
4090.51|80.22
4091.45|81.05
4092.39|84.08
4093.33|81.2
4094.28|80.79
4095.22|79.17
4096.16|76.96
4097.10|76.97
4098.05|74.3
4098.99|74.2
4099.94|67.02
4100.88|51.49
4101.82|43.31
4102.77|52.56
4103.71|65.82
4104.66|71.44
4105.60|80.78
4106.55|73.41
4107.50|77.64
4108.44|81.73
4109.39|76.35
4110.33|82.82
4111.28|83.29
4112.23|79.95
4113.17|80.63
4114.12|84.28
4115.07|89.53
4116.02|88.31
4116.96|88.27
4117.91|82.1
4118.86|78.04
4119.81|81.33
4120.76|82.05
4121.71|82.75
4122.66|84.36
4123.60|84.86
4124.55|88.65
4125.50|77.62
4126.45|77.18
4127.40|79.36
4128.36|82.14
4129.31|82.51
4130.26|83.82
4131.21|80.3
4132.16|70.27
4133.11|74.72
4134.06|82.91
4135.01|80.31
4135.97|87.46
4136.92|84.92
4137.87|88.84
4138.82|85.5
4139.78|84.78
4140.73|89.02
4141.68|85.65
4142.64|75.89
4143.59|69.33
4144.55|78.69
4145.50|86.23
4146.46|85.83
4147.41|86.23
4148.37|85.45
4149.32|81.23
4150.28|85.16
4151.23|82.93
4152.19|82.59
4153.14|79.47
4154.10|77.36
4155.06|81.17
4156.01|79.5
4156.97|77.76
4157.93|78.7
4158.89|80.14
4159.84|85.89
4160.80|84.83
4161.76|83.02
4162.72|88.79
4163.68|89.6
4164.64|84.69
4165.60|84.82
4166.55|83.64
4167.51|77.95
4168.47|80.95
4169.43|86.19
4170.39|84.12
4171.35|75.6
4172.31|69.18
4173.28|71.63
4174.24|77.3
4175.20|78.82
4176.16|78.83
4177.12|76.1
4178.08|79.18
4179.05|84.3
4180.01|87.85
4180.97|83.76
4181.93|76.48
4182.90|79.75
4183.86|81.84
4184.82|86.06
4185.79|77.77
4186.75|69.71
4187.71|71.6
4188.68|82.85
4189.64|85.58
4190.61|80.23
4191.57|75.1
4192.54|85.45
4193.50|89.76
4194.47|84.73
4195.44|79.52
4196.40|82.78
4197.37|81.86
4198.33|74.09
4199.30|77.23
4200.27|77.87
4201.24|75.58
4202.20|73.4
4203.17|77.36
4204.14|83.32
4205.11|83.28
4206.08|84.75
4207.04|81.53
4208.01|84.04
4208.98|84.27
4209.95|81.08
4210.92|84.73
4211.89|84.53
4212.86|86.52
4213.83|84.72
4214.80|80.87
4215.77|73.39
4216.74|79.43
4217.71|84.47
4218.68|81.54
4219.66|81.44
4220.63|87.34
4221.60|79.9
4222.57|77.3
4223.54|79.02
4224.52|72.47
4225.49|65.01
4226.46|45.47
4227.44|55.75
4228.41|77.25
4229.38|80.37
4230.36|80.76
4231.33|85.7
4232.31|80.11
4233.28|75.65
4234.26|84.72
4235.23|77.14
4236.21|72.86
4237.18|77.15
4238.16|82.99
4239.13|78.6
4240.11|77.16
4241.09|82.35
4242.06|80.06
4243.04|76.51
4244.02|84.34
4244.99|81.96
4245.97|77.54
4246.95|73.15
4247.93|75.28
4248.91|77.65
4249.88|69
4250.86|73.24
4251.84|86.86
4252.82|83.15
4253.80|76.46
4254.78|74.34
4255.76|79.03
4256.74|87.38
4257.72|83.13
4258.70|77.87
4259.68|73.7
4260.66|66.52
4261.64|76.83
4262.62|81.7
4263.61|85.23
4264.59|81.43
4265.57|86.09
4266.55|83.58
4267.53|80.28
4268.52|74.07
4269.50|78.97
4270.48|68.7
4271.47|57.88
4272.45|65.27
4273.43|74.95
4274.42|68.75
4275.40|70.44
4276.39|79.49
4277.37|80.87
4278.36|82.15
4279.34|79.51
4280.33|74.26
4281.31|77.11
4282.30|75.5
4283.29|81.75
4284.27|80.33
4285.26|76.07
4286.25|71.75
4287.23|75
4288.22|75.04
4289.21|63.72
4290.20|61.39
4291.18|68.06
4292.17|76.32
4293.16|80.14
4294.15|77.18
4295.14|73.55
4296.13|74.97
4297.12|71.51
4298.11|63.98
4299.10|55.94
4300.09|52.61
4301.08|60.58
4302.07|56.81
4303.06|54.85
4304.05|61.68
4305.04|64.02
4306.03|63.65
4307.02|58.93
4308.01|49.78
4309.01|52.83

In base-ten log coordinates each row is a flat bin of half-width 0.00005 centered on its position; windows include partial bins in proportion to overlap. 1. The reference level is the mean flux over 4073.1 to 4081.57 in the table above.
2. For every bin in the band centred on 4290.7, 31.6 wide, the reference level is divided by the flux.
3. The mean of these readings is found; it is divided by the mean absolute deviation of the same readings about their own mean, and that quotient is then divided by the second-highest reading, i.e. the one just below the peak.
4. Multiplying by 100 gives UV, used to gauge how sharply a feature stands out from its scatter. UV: 617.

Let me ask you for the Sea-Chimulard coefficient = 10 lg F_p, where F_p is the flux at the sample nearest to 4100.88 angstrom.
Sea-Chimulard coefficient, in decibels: 17.1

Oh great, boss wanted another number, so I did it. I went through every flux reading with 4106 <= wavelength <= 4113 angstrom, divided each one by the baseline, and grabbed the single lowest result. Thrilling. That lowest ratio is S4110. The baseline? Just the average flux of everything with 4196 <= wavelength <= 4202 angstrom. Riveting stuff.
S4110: 0.94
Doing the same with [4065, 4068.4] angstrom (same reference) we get 0.87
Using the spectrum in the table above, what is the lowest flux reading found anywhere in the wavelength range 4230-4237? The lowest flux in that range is 72.86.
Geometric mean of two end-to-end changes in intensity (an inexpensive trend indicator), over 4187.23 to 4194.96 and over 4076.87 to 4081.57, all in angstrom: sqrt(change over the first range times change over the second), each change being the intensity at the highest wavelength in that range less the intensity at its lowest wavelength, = 13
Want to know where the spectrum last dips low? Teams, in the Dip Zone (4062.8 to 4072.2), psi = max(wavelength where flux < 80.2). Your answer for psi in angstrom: 4071.71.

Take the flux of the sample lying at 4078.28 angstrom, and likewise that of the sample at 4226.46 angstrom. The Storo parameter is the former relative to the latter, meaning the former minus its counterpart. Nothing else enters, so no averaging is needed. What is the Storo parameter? 25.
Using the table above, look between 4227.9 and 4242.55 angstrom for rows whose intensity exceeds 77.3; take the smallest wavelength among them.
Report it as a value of 4229.38 angstrom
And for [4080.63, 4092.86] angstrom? 4081.10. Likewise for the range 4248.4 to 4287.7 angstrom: 4248.91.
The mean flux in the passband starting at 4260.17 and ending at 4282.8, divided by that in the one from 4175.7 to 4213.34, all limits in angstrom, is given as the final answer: 0.94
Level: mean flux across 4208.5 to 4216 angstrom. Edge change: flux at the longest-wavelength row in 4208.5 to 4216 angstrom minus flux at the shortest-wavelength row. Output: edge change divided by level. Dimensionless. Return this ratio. -0.13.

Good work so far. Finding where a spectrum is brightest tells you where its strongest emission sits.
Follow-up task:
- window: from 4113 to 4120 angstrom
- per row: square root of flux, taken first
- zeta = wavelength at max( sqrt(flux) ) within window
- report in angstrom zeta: 4115.07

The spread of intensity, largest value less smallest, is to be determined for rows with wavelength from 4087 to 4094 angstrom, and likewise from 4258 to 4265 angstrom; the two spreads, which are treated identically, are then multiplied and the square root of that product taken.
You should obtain 11.6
